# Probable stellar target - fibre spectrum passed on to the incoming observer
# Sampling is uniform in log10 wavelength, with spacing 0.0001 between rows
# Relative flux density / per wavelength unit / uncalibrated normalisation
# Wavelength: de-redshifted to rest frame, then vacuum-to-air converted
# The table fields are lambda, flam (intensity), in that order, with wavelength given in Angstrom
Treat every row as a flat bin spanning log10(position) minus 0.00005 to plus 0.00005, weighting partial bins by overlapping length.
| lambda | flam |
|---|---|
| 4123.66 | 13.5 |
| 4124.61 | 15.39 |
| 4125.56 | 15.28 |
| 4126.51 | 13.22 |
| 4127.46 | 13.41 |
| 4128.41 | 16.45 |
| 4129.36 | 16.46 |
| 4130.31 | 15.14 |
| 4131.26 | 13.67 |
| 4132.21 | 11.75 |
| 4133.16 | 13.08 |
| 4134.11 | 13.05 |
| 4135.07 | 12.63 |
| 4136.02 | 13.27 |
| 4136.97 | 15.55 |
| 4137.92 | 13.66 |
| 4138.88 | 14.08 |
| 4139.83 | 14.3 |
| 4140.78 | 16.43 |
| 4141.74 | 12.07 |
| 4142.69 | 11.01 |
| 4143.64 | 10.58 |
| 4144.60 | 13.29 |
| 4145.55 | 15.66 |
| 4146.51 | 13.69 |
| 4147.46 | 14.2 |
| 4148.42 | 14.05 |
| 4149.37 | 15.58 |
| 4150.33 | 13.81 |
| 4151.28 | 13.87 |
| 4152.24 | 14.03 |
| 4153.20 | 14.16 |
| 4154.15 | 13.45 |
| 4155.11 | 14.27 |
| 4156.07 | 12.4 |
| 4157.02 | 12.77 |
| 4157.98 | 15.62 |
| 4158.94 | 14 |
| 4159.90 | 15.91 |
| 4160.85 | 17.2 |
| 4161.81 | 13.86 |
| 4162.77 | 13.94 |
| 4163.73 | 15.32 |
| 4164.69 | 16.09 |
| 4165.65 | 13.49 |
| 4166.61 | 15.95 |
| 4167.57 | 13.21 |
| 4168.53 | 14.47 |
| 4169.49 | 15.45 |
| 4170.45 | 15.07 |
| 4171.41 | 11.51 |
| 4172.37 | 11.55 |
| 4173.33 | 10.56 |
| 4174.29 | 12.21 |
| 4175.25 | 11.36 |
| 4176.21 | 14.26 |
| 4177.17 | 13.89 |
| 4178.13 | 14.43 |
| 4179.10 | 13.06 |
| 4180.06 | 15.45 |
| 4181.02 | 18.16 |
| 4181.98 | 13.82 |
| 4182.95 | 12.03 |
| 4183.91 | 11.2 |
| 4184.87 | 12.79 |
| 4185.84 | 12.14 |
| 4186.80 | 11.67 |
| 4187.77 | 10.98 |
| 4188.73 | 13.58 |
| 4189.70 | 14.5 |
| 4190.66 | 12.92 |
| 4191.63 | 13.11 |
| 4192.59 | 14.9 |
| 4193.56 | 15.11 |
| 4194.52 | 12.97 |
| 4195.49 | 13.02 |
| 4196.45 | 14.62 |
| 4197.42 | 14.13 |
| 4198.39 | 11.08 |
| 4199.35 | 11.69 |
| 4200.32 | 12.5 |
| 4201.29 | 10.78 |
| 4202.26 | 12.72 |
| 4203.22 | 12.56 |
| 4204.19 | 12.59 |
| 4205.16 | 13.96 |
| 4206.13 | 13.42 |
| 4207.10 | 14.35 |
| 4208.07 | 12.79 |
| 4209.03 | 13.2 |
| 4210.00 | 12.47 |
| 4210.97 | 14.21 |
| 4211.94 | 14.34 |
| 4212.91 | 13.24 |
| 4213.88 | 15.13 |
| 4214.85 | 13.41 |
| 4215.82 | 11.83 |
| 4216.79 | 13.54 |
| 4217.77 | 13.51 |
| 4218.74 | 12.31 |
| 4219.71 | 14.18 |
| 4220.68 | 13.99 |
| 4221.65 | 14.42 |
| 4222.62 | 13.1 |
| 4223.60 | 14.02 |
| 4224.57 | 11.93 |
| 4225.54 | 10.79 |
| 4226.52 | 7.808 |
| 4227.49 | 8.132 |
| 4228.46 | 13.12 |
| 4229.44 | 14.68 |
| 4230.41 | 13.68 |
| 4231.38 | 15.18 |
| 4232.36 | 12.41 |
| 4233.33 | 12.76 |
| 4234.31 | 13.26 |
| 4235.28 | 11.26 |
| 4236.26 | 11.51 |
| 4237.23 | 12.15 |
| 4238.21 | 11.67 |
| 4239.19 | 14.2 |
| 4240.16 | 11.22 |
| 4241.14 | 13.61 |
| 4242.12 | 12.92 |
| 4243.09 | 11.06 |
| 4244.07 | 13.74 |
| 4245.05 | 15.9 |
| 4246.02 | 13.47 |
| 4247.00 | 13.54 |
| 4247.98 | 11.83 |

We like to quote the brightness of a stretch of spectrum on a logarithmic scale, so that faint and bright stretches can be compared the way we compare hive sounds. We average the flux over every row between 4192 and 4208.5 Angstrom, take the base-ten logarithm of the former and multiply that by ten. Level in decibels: 11.18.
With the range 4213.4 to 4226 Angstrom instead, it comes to 11.22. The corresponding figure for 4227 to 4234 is 11.09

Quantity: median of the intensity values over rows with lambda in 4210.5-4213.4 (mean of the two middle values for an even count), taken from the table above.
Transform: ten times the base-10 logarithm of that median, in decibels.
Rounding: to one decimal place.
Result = 11.5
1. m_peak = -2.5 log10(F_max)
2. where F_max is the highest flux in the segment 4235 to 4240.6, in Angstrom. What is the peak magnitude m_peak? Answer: -2.88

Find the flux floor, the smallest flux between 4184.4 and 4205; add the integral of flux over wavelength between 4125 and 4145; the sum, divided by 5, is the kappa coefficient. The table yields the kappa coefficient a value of 57.1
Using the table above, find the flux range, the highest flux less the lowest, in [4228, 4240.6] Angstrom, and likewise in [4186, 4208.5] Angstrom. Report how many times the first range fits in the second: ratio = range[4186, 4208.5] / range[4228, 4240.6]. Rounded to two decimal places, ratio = 1.09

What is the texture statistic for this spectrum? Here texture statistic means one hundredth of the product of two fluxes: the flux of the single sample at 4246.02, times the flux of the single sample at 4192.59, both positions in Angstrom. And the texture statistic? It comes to 2.01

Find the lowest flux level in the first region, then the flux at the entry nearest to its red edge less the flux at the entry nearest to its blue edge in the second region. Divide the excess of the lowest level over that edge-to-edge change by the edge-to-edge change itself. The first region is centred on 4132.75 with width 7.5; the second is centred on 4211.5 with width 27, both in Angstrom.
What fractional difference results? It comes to 13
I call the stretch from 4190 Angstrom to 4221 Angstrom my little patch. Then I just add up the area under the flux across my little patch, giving 411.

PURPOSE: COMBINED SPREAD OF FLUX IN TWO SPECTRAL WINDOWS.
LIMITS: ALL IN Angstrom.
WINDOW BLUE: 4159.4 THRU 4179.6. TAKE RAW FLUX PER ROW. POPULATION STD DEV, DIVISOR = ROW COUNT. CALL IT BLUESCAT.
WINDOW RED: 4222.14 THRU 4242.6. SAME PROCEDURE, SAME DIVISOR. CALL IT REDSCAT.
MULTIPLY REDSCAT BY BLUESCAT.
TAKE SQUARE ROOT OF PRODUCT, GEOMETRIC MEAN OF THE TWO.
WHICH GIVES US 1.8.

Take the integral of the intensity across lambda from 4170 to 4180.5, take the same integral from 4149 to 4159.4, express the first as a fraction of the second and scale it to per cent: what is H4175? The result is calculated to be 94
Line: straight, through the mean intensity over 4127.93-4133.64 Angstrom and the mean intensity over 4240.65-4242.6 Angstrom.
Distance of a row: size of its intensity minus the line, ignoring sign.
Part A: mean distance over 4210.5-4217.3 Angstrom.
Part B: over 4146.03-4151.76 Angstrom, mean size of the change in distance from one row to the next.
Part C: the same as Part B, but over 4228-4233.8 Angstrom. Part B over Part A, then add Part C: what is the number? 1.7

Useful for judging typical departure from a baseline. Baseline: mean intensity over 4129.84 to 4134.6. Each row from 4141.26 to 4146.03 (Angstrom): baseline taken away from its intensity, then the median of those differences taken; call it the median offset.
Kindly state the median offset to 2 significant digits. -1.3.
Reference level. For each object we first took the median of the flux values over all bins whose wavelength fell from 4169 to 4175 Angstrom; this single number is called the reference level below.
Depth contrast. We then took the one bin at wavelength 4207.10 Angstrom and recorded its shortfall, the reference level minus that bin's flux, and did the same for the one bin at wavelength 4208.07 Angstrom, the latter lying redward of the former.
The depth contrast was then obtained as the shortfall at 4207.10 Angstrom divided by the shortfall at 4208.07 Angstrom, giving 2.7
